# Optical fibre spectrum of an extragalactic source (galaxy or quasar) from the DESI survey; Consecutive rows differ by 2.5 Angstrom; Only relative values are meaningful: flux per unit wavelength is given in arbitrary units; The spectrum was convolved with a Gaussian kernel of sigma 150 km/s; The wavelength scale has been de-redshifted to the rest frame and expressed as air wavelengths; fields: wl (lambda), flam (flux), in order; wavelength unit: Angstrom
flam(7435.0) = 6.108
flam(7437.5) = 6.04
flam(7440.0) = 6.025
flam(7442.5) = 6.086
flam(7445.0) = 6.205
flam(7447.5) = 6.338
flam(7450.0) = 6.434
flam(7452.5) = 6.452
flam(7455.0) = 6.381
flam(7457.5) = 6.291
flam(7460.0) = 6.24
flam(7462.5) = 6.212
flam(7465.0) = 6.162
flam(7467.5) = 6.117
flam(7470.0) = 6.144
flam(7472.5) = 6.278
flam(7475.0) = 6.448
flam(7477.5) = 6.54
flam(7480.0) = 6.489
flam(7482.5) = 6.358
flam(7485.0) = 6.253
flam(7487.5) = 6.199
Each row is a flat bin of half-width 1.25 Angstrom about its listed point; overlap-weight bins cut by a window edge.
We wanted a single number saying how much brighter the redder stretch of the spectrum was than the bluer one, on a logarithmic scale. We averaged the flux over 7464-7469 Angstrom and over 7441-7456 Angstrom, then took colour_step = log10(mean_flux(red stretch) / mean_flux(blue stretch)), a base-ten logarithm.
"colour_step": -0.012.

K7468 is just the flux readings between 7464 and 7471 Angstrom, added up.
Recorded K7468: 18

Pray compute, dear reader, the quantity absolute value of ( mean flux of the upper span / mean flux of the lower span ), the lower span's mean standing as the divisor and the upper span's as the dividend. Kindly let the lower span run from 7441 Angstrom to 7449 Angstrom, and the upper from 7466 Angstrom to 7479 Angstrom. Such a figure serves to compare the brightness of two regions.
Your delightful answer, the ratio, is 1.02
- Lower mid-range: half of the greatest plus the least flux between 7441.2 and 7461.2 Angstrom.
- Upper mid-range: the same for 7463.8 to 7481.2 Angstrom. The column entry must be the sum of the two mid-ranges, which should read 12.6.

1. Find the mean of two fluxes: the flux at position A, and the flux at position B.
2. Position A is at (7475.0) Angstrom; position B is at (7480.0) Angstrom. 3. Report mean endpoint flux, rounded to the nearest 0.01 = 6.47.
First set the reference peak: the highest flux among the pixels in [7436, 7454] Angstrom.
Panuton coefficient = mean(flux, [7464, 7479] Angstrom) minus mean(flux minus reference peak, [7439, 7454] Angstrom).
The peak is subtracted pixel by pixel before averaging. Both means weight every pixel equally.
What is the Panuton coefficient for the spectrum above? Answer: 6.48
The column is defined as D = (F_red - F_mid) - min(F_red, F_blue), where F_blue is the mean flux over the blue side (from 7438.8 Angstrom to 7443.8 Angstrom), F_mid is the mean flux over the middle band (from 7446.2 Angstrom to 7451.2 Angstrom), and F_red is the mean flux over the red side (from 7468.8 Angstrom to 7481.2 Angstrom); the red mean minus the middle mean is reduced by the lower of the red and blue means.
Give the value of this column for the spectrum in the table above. -6.06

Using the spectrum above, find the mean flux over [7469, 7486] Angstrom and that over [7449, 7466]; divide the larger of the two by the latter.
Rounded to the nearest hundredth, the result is 1.01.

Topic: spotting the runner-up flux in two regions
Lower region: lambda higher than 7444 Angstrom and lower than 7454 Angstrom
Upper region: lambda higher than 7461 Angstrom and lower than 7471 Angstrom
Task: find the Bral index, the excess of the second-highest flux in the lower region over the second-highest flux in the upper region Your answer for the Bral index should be 0.3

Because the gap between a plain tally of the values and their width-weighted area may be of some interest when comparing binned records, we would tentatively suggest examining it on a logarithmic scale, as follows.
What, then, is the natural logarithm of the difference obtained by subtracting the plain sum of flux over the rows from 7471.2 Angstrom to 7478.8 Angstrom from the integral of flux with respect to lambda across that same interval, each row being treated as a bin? 3.4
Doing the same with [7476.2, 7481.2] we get 3.0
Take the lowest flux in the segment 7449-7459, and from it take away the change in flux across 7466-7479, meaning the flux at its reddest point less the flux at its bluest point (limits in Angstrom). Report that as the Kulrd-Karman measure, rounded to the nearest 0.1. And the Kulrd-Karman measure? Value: 5.9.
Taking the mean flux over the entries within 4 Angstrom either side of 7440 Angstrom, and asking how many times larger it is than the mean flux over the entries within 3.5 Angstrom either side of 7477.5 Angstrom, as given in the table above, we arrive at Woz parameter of 0.93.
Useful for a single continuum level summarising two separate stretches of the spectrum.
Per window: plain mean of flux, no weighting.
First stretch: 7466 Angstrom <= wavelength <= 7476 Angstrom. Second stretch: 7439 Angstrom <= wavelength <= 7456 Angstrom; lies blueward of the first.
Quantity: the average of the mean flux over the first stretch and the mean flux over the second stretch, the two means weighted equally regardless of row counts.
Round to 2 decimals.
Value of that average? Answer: 6.26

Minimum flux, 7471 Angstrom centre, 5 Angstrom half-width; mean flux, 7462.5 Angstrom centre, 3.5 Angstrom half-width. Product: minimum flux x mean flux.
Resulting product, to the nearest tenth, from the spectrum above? 38.0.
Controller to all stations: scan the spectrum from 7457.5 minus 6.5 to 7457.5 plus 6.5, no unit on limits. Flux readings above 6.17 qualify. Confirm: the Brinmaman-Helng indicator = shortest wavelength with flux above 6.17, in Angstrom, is 7452.5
